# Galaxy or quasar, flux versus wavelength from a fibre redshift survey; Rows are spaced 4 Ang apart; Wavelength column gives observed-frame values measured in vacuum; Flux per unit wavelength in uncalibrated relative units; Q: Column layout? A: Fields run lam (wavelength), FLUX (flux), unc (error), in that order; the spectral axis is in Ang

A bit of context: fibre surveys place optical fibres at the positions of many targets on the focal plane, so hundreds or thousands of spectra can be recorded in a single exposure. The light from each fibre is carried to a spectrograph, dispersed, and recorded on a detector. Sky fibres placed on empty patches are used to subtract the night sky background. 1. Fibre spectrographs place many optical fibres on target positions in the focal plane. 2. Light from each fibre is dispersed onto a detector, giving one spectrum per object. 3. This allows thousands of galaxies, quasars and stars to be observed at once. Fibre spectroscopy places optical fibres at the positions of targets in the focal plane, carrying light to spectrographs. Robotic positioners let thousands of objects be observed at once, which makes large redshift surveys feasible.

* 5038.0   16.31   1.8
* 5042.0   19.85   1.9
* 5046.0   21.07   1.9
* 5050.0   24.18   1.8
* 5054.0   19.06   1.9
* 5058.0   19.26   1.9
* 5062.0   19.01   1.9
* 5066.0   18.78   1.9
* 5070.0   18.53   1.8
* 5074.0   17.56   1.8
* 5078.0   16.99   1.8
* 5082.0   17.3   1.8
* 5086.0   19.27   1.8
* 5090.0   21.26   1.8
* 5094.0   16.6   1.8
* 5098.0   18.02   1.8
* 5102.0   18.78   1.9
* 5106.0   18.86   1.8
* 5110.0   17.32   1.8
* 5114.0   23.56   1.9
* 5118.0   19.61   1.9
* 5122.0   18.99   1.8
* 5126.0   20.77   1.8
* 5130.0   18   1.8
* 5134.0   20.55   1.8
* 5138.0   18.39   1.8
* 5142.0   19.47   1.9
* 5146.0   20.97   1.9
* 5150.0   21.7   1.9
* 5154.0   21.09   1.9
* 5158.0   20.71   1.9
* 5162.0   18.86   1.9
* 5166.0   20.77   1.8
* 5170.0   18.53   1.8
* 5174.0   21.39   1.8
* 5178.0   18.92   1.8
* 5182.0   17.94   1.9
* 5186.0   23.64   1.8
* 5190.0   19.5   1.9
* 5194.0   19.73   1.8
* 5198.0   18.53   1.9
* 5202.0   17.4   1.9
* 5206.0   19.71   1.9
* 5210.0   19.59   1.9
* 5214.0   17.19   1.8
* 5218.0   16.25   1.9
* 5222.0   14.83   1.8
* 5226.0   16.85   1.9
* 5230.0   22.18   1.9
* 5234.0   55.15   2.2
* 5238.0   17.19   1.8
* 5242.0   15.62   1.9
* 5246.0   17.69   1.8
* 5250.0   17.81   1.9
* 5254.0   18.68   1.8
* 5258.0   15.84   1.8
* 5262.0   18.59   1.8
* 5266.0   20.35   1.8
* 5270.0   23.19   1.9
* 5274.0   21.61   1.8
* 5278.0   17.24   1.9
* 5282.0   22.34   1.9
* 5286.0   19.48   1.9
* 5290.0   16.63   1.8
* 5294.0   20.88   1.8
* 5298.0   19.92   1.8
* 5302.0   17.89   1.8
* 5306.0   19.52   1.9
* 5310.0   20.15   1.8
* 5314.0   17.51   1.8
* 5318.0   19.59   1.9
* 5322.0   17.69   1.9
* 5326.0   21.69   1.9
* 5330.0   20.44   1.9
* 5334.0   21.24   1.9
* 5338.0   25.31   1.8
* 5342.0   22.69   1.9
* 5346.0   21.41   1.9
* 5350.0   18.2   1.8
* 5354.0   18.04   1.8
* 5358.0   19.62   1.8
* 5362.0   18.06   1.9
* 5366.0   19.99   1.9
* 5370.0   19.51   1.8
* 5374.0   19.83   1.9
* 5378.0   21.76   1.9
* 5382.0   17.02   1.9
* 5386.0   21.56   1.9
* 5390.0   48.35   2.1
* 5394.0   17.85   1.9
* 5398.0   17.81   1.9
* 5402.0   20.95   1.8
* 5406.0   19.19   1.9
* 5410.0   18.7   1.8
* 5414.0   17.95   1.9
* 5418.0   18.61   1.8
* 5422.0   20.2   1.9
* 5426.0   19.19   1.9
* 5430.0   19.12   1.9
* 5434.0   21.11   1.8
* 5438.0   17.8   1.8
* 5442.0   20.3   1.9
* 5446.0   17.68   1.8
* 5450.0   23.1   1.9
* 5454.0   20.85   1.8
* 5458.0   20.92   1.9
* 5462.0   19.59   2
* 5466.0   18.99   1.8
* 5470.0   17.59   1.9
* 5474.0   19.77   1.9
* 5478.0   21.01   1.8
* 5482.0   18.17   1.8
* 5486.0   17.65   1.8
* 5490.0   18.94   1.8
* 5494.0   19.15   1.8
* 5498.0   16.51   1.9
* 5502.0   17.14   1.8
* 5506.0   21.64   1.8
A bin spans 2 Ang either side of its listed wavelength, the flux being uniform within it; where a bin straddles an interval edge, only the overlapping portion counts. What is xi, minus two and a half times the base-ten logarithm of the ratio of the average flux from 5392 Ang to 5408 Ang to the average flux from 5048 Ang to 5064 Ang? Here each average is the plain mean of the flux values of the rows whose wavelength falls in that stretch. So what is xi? 0.08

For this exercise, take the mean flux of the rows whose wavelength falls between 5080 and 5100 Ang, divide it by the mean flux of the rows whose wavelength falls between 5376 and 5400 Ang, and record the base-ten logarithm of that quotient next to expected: -0.11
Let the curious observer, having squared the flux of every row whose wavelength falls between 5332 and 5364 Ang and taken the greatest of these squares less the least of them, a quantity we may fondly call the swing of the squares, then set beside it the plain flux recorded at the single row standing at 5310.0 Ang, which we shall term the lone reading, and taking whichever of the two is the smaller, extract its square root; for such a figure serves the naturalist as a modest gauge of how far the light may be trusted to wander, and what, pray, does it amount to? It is 4.49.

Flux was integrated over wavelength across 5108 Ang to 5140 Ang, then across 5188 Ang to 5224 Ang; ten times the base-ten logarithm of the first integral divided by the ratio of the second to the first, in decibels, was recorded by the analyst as 27.8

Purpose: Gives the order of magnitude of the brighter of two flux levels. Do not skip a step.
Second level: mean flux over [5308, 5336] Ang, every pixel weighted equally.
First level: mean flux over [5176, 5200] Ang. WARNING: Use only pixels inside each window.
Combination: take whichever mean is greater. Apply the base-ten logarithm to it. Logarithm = 1.30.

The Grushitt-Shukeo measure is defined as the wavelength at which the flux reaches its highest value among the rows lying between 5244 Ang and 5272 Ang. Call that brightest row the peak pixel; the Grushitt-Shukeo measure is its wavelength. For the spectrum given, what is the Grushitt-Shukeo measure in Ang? 5270.0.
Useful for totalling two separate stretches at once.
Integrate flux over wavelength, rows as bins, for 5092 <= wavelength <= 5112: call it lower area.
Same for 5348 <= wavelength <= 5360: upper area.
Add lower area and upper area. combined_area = 582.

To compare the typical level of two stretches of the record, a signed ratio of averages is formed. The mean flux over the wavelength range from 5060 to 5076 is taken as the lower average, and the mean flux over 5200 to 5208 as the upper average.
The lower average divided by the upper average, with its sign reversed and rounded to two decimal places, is -1.00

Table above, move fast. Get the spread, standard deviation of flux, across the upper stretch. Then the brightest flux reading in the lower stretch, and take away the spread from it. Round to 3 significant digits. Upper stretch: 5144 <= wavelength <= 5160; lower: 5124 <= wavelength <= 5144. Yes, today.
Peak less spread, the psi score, 20.4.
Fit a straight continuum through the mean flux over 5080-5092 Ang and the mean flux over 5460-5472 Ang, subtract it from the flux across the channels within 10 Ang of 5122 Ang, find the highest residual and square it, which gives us 19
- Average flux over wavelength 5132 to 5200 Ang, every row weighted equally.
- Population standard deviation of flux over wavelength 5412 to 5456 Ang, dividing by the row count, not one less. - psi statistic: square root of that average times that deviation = 6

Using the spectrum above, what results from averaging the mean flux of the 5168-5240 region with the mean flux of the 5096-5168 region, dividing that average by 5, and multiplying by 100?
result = 406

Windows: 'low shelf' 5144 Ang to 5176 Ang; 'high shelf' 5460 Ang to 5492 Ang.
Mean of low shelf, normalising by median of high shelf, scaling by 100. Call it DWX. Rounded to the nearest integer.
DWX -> 108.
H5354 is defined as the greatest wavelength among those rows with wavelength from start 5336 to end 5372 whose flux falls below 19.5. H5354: 5362.0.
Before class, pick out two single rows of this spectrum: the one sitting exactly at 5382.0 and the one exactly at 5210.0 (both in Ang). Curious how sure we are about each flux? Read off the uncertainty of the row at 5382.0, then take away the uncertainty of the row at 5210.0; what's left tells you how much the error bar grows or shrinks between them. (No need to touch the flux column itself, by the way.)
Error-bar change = 0.00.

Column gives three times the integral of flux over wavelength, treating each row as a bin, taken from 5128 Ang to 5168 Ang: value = 2406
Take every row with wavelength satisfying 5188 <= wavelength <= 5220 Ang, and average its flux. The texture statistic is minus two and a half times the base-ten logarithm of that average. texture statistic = -3.17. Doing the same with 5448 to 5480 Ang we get -3.26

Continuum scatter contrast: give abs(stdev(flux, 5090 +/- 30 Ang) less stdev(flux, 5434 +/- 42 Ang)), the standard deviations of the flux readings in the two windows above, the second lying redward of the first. 0.3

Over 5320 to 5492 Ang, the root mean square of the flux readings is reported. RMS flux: 20.9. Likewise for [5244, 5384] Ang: 19.7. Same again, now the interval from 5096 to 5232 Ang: 19.5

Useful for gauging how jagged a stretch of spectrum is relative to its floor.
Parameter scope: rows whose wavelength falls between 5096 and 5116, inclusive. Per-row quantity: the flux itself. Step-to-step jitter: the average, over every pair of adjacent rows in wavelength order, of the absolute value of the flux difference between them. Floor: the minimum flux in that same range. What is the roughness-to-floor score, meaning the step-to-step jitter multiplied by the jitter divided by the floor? 0.27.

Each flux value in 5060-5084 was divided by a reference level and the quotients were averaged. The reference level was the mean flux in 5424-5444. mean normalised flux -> 0.92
